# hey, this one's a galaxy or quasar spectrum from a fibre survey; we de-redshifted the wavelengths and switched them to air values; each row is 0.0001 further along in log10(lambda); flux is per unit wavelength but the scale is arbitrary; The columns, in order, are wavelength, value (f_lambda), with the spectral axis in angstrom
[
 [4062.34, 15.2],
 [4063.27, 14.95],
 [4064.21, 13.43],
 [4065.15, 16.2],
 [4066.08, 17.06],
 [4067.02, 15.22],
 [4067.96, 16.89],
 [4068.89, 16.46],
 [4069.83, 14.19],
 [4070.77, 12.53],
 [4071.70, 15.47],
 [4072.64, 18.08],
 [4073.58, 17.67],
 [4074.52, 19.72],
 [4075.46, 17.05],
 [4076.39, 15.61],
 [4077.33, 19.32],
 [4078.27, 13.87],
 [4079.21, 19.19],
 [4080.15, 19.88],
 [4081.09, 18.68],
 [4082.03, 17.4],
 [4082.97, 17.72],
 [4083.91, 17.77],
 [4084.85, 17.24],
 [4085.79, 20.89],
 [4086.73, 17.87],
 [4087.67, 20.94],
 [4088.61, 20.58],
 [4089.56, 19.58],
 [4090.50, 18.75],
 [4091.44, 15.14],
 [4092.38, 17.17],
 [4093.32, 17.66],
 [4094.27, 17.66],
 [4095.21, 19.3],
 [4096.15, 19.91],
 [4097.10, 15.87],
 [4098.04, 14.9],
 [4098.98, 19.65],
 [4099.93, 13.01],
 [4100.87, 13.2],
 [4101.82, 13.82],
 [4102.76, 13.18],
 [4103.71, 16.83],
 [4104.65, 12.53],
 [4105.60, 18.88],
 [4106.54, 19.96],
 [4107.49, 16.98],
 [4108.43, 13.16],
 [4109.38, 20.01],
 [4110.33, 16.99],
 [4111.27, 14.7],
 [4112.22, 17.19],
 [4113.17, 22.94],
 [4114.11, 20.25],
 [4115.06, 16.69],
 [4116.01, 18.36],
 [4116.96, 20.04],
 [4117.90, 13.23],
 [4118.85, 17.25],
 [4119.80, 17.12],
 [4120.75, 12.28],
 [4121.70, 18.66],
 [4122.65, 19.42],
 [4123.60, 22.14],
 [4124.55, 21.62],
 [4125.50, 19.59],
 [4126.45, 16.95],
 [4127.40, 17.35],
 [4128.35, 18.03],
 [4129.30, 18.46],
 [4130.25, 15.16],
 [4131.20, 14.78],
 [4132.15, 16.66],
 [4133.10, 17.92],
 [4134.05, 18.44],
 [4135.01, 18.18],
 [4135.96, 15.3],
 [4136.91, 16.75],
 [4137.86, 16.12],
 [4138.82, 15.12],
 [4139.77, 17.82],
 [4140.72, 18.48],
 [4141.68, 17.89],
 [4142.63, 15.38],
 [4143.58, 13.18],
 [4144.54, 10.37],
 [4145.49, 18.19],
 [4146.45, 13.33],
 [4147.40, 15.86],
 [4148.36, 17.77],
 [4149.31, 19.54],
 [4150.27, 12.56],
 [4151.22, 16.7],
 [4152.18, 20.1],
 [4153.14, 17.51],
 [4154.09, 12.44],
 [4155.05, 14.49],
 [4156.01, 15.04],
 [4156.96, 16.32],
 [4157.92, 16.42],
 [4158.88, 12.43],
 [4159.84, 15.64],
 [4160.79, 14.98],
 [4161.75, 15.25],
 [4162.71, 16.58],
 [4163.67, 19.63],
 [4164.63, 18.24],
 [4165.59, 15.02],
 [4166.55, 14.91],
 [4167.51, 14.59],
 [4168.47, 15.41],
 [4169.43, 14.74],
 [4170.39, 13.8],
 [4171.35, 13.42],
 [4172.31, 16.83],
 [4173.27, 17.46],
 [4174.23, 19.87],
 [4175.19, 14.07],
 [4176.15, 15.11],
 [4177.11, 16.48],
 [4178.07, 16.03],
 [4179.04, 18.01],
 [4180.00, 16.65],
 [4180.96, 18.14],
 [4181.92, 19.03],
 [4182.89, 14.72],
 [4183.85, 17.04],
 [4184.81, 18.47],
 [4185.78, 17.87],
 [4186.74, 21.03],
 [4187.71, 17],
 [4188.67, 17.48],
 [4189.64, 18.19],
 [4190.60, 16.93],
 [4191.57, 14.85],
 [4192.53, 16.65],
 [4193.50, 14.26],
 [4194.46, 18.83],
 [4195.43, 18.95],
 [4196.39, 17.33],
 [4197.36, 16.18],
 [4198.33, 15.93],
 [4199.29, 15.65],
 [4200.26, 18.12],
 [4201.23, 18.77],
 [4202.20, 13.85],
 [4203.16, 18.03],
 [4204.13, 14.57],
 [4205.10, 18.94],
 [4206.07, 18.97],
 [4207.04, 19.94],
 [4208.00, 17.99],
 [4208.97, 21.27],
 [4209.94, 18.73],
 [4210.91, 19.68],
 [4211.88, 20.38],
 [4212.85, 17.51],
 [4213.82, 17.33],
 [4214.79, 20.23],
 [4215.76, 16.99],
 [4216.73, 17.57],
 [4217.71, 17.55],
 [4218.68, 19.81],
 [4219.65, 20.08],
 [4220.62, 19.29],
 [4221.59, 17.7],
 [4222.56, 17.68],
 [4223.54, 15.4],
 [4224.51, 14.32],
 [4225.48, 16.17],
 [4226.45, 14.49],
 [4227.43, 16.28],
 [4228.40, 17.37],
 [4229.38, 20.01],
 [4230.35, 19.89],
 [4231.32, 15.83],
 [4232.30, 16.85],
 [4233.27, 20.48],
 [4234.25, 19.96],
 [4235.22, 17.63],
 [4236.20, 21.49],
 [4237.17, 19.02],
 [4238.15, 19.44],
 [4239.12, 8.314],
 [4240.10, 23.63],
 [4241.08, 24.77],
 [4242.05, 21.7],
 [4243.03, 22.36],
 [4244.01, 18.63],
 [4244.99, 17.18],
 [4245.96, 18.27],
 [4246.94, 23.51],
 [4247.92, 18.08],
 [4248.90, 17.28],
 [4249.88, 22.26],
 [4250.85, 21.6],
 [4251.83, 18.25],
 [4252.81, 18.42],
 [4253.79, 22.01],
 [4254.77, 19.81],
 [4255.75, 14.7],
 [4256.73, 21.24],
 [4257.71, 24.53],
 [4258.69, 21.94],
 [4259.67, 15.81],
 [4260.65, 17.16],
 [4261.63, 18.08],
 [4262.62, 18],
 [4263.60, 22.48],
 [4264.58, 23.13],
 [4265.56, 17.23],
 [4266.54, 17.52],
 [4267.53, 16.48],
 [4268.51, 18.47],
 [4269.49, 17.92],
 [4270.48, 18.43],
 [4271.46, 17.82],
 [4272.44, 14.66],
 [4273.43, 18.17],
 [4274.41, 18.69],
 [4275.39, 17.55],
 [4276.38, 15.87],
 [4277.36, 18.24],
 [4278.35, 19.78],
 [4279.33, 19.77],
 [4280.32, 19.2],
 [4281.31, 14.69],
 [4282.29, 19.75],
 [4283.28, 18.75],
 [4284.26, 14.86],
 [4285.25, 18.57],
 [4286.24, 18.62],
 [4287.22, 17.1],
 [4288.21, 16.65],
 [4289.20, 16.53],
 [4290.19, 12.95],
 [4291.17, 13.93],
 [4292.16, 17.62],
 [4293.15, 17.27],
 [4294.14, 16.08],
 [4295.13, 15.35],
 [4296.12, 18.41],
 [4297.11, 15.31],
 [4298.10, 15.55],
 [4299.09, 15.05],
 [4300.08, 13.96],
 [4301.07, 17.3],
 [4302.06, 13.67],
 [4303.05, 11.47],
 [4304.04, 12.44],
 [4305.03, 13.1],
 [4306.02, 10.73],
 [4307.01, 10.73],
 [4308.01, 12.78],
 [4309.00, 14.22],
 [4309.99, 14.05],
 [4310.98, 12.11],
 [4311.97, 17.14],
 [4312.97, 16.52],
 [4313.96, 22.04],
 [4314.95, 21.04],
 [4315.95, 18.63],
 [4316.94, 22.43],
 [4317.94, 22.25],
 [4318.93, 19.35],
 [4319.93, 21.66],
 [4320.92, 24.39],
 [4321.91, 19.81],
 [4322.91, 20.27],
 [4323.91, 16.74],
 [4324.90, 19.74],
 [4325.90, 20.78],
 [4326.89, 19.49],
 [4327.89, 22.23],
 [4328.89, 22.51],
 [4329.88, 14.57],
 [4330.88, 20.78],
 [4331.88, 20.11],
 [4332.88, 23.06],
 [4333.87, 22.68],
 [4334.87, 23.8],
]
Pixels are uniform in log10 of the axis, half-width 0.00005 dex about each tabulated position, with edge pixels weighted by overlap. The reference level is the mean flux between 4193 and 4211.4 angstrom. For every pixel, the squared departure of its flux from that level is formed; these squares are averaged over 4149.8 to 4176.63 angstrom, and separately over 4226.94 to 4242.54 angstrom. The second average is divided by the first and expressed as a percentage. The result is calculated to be 183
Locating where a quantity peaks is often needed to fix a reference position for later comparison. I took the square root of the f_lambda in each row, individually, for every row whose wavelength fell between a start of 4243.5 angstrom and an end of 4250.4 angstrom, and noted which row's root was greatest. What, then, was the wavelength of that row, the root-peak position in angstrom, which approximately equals 4246.94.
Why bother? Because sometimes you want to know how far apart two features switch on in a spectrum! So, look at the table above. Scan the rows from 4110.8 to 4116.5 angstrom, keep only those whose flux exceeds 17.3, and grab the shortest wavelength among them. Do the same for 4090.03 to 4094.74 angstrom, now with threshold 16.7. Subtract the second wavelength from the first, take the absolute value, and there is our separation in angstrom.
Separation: 22.7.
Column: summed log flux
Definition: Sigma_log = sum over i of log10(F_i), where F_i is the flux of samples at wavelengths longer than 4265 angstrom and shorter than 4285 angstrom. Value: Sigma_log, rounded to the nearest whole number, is 25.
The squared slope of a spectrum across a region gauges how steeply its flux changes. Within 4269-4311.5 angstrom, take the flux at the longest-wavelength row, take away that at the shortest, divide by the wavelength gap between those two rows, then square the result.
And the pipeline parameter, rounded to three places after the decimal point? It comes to 0.020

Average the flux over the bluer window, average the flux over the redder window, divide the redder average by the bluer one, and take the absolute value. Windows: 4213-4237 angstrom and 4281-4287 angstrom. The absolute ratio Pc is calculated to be 0.98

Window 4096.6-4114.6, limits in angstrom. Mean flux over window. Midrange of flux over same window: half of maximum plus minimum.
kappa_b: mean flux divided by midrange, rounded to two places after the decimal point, 0.93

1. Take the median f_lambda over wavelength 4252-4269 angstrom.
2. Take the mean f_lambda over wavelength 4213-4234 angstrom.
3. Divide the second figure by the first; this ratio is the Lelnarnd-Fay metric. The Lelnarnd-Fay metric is 0.96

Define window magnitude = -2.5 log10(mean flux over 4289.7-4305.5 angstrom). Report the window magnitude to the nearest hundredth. -2.94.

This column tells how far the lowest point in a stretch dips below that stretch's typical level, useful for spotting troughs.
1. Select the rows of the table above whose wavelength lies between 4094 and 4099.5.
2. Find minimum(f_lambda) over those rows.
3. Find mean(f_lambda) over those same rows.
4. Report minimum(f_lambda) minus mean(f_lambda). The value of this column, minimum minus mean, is -3.0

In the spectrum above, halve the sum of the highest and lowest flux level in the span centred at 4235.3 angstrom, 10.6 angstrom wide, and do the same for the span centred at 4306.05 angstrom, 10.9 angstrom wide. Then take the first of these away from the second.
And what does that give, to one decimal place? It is -2.0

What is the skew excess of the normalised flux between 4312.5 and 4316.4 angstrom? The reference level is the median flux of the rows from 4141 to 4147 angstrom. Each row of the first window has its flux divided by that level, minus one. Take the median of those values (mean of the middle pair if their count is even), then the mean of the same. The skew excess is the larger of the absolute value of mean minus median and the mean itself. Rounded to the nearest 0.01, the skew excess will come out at 0.36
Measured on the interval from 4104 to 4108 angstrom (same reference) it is 0.19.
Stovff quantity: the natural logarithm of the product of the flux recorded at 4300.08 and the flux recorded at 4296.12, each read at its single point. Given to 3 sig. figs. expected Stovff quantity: 5.55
